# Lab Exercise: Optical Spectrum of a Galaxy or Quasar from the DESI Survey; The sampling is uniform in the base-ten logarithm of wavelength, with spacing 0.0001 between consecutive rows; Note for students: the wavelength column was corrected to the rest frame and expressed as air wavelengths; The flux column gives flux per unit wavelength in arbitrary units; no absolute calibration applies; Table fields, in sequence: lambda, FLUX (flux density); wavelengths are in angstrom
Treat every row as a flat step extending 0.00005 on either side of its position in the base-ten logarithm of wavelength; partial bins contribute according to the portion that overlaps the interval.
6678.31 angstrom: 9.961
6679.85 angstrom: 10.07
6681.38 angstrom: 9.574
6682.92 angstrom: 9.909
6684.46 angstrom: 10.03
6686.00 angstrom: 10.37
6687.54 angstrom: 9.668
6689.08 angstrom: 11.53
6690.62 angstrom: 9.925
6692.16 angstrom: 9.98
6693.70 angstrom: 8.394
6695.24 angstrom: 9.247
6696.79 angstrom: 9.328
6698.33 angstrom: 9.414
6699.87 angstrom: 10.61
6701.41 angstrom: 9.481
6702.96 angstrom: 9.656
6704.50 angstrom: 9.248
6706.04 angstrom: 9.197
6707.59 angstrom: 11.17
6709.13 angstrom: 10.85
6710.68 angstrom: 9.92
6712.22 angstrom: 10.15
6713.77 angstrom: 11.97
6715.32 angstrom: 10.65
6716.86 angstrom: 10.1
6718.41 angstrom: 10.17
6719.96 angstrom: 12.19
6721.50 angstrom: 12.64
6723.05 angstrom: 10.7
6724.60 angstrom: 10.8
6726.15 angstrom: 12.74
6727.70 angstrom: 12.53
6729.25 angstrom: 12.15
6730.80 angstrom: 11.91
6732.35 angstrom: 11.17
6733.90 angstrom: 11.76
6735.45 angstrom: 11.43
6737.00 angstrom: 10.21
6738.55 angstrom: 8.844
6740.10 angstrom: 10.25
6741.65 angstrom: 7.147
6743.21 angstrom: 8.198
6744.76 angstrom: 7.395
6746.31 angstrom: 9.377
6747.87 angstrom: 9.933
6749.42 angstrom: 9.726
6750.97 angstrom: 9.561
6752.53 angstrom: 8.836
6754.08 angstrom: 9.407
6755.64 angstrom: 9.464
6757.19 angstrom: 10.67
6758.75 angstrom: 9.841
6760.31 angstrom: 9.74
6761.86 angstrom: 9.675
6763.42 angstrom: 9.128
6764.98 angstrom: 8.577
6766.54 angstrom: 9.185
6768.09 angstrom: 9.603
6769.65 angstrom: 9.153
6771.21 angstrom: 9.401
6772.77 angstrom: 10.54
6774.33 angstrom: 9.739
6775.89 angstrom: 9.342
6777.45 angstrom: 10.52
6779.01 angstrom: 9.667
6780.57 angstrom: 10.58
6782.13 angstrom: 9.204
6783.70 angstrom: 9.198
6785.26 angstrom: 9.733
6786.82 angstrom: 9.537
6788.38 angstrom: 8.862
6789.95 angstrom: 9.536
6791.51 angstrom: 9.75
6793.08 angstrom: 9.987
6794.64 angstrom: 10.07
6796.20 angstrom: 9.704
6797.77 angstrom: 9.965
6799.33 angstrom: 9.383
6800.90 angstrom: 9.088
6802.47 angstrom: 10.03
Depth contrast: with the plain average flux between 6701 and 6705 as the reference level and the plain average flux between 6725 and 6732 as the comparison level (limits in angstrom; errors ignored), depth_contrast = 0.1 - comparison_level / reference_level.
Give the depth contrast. -1.2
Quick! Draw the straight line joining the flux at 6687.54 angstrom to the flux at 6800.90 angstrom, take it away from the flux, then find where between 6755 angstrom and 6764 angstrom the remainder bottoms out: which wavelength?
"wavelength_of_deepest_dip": 6763.42 angstrom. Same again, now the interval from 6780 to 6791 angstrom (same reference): 6788.38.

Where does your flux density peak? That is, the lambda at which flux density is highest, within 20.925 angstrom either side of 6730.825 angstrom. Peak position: 6726.15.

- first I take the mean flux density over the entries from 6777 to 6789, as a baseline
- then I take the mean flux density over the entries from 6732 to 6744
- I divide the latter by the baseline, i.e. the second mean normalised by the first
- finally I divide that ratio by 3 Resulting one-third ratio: 0.34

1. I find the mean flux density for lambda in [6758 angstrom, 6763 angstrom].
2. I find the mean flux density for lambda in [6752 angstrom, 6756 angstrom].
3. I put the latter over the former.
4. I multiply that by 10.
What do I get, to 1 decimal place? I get 9.5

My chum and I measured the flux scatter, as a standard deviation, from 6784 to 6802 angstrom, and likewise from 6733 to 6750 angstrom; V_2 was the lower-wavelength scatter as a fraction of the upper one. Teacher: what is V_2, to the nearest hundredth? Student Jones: 3.96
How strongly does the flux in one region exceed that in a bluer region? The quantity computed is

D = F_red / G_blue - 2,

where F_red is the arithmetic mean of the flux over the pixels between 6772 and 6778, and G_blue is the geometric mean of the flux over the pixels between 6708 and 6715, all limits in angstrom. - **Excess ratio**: -1.06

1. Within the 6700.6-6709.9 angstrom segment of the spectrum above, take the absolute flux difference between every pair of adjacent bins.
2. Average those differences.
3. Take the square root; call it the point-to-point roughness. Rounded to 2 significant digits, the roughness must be 0.77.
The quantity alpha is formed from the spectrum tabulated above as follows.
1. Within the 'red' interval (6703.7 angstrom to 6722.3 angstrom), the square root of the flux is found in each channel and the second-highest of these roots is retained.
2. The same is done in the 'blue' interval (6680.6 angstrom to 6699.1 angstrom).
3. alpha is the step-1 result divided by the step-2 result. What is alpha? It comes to 1.08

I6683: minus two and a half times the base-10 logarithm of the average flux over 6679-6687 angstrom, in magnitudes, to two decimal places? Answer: -2.50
